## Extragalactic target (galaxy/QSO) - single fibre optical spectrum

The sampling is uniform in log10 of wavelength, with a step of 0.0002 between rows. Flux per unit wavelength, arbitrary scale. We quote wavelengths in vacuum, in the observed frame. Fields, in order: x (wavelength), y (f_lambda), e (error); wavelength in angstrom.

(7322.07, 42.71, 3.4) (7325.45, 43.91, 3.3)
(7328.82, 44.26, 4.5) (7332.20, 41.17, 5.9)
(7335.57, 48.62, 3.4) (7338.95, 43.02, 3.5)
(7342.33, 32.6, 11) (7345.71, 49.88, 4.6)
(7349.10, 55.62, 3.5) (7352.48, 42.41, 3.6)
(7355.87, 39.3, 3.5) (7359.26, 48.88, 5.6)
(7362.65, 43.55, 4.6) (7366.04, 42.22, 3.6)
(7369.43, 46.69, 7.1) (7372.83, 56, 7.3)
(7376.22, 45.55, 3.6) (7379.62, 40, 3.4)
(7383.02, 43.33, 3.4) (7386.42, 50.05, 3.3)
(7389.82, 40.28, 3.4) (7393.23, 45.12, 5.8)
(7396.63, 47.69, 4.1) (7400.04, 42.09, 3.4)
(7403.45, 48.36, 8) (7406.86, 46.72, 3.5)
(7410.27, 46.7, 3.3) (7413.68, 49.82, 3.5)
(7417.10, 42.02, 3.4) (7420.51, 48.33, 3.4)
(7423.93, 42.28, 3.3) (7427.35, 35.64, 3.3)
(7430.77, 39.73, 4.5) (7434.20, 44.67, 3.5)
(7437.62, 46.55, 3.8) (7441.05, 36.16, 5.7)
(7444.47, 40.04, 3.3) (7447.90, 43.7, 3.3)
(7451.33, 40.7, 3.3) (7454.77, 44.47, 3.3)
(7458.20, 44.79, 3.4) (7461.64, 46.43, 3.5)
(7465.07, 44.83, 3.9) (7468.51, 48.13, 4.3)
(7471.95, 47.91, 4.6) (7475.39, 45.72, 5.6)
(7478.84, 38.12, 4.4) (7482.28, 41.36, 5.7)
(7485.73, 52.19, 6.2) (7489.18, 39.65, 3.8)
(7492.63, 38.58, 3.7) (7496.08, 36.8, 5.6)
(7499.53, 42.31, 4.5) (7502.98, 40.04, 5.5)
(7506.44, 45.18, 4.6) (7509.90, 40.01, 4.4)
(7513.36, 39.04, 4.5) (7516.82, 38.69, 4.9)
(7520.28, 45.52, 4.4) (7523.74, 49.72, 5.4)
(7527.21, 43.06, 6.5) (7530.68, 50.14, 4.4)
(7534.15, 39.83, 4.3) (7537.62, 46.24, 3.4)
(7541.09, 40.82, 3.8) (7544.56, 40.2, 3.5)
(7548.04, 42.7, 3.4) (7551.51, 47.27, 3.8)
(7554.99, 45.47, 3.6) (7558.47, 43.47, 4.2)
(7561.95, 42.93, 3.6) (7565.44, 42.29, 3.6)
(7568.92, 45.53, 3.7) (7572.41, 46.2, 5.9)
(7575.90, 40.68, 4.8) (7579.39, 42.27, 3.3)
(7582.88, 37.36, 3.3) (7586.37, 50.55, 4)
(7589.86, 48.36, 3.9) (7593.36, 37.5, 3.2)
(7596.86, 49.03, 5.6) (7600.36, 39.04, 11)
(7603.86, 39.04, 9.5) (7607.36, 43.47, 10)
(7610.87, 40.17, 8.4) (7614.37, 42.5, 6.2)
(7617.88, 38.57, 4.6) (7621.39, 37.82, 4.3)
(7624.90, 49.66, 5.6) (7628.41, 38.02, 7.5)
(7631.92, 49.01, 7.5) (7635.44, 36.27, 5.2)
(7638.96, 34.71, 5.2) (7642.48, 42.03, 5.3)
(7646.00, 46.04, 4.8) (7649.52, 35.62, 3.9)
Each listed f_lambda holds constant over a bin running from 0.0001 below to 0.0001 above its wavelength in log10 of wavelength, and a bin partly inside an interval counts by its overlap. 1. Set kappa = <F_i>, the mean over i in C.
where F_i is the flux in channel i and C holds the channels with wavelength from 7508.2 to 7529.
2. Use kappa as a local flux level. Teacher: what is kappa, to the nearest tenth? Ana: 42.7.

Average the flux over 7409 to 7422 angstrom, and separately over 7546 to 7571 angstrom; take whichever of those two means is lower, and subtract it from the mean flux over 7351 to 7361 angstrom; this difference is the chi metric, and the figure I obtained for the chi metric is -0.7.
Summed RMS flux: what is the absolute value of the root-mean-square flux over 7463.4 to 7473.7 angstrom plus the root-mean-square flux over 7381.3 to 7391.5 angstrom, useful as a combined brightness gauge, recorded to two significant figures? 92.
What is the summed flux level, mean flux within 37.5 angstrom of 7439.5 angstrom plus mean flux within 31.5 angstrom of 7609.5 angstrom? 86.1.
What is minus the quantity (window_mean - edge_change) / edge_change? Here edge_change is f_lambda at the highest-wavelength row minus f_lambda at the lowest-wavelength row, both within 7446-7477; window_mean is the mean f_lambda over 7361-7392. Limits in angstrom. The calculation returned -21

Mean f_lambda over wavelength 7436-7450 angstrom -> 41.6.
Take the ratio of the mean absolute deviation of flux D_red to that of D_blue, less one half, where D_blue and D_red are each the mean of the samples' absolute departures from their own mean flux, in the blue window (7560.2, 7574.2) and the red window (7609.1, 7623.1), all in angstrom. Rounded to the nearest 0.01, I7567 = 0.46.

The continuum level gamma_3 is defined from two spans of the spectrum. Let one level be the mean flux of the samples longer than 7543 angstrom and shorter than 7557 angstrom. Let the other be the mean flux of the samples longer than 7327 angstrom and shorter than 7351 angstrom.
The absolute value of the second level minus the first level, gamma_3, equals 1.1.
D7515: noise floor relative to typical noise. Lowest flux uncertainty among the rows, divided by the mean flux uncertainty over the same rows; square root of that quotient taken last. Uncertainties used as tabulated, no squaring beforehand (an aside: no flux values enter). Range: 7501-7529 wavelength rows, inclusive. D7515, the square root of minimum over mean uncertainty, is 0.94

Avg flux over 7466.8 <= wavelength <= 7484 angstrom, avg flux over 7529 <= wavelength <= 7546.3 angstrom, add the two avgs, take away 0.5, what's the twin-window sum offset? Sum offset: 87.2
